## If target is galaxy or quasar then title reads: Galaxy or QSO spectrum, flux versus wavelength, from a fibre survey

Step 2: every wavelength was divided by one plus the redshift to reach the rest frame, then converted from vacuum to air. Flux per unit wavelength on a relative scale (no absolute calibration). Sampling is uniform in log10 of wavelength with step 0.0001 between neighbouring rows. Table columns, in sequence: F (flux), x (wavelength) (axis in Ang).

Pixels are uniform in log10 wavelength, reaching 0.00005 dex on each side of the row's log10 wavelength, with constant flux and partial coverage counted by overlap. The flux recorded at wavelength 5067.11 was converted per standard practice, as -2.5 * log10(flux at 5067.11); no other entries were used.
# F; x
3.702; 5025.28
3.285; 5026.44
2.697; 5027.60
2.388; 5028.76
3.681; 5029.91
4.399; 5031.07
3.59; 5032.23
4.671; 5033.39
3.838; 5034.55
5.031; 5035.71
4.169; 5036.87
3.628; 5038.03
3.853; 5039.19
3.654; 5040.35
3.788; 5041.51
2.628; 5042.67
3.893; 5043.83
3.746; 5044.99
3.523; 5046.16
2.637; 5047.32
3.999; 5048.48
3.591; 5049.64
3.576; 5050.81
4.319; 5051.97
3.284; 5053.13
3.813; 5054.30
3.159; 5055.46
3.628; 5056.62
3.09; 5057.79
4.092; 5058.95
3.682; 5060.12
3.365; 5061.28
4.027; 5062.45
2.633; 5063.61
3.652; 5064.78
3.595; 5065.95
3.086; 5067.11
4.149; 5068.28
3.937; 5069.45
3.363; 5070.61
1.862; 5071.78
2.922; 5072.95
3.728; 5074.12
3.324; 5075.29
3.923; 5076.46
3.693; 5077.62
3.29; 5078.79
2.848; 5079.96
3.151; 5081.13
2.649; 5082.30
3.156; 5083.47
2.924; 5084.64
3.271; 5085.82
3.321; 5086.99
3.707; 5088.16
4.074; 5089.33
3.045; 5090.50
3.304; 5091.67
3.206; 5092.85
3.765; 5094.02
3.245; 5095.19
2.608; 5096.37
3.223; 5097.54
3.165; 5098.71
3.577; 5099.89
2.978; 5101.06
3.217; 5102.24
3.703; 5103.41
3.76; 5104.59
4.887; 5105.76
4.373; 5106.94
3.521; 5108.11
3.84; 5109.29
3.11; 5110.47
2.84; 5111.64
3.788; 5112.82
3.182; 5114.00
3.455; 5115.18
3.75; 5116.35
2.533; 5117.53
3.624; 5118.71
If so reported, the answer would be -1.22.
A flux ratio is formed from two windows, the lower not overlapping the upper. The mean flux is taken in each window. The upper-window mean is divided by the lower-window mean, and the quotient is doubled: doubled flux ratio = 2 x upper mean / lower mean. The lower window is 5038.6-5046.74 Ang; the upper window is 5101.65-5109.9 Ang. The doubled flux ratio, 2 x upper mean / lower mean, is 2.2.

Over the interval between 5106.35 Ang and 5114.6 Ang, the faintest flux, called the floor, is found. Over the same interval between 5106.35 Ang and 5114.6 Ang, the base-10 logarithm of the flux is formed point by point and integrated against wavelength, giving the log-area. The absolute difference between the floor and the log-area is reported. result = 1.63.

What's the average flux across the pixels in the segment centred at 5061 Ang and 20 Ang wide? 3.58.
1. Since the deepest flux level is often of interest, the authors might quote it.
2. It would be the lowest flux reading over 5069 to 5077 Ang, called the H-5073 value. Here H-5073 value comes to 1.862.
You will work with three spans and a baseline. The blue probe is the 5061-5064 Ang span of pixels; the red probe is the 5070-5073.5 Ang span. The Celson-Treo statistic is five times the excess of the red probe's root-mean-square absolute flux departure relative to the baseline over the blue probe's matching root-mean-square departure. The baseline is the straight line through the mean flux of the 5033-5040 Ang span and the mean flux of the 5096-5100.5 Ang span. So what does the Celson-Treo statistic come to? 2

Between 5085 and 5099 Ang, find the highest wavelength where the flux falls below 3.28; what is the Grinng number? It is 5098.71 Ang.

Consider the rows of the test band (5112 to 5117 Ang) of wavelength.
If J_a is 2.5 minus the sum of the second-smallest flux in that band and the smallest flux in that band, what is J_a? -4.1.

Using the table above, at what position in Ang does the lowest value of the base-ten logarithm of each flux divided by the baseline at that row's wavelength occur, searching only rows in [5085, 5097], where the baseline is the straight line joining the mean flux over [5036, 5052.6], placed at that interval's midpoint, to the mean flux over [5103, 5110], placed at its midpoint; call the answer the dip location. 5096.37 Ang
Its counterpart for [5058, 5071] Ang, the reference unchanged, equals 5063.61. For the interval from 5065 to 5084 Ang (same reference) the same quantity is 5071.78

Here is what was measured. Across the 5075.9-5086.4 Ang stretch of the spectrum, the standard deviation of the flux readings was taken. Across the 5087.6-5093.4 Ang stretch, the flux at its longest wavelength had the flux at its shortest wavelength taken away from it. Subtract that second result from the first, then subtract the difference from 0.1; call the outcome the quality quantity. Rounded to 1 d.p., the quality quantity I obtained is -0.8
